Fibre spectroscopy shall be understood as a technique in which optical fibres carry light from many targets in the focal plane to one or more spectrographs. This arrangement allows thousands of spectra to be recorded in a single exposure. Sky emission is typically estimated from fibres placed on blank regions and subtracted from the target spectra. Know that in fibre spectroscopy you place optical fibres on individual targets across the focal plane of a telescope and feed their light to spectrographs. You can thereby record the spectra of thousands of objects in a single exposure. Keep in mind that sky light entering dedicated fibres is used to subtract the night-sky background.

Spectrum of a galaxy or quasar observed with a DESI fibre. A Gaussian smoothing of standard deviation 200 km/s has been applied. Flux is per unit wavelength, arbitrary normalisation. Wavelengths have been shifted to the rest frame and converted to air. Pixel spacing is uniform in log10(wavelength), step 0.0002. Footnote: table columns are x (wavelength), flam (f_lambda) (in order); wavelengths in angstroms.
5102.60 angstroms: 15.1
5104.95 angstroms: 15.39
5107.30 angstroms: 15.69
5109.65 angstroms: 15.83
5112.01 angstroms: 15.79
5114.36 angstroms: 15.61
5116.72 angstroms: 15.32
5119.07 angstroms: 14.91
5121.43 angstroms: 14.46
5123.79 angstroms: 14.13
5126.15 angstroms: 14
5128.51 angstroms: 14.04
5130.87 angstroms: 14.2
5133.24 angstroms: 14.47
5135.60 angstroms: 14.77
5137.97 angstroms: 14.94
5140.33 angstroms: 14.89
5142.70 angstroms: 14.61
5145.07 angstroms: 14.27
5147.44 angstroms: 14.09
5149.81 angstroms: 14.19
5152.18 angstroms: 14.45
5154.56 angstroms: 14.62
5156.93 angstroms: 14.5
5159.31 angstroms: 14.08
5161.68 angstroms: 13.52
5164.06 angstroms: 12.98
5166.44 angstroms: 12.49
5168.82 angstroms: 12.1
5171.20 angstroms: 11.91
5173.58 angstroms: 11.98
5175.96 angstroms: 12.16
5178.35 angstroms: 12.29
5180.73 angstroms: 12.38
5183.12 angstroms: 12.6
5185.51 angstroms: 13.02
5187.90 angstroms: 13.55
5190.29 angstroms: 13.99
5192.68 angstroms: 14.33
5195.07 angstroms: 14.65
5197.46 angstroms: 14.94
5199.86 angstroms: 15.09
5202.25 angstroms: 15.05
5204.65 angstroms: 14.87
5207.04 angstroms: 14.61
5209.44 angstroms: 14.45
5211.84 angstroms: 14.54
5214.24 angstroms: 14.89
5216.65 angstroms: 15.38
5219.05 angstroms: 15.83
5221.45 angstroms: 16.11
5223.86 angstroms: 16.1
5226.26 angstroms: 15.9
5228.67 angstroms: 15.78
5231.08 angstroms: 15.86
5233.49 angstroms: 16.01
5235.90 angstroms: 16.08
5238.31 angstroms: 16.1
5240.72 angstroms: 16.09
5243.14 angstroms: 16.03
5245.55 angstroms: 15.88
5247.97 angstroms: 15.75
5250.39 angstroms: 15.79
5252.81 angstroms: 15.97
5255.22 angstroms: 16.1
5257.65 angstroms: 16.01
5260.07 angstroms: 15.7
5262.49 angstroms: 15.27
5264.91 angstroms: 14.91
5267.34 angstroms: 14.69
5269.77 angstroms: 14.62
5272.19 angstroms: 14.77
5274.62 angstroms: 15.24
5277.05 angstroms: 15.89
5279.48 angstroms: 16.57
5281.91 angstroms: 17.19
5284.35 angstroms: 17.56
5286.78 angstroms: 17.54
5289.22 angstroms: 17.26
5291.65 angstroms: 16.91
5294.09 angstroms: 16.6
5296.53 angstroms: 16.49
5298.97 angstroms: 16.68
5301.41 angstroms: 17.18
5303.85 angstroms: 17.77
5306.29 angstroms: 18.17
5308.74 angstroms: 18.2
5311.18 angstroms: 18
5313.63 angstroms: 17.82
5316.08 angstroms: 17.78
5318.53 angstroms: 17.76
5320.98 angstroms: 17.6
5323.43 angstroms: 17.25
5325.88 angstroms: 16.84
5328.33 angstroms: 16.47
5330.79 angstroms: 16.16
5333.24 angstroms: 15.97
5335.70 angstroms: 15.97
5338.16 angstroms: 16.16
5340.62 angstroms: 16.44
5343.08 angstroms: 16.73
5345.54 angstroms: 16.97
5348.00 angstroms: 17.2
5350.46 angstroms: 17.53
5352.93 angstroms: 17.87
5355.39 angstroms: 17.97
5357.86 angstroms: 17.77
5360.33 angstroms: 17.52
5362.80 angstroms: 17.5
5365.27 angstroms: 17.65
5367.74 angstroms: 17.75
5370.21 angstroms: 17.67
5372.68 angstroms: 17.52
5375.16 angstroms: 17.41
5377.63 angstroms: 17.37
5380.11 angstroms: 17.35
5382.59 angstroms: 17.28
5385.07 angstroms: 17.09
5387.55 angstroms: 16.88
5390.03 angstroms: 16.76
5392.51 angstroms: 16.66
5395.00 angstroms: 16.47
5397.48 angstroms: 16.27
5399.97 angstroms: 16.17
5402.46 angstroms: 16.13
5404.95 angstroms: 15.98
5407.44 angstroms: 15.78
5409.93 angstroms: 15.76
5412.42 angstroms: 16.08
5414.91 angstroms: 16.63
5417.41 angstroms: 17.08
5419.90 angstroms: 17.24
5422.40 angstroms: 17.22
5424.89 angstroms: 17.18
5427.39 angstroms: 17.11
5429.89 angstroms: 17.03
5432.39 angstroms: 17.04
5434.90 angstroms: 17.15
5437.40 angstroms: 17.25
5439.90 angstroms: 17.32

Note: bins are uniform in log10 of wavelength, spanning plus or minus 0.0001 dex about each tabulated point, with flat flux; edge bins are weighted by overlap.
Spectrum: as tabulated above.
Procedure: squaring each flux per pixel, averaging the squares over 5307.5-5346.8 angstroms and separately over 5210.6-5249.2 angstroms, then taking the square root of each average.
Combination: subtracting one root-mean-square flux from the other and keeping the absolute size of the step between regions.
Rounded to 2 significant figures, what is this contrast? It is 1.2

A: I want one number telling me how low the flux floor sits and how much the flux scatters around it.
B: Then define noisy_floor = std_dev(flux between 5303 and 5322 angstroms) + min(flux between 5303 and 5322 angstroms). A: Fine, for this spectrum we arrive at 17.8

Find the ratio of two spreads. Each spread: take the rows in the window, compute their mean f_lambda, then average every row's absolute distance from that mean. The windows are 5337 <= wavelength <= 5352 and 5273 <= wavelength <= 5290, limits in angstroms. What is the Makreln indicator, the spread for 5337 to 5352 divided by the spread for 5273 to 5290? 0.5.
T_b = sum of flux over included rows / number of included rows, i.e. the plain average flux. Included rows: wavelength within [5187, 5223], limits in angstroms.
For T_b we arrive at 14.8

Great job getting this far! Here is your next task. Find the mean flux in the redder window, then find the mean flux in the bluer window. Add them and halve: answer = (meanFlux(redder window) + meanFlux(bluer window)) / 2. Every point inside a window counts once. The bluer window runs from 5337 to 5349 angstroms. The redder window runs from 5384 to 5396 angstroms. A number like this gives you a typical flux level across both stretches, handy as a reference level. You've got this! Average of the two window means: 16.7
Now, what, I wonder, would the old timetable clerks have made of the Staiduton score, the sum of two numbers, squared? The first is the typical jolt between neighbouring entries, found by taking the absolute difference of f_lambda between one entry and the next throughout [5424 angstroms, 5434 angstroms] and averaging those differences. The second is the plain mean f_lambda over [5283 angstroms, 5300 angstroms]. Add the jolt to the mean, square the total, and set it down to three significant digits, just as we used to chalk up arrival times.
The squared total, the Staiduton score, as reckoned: 291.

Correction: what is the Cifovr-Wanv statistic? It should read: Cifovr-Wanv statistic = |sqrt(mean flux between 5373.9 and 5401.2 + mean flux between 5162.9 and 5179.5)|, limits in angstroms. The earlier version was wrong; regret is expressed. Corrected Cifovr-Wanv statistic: 5.40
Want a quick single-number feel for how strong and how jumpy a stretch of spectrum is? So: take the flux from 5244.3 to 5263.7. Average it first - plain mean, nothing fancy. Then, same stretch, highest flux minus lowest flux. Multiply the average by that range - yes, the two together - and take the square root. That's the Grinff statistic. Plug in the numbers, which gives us 3.6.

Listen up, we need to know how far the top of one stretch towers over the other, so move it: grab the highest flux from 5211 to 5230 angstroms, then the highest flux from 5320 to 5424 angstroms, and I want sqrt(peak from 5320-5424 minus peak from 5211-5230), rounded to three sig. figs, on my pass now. 1.36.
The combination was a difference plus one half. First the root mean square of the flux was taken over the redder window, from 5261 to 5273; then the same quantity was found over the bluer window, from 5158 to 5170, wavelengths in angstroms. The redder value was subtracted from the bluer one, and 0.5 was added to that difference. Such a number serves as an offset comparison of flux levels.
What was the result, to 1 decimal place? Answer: -1.3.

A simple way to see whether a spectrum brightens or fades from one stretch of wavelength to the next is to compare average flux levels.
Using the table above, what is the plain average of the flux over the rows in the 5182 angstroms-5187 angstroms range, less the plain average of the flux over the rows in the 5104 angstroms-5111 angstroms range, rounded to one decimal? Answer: -2.8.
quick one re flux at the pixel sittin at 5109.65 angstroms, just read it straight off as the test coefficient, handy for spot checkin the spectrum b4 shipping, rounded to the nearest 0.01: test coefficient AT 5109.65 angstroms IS 15.83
